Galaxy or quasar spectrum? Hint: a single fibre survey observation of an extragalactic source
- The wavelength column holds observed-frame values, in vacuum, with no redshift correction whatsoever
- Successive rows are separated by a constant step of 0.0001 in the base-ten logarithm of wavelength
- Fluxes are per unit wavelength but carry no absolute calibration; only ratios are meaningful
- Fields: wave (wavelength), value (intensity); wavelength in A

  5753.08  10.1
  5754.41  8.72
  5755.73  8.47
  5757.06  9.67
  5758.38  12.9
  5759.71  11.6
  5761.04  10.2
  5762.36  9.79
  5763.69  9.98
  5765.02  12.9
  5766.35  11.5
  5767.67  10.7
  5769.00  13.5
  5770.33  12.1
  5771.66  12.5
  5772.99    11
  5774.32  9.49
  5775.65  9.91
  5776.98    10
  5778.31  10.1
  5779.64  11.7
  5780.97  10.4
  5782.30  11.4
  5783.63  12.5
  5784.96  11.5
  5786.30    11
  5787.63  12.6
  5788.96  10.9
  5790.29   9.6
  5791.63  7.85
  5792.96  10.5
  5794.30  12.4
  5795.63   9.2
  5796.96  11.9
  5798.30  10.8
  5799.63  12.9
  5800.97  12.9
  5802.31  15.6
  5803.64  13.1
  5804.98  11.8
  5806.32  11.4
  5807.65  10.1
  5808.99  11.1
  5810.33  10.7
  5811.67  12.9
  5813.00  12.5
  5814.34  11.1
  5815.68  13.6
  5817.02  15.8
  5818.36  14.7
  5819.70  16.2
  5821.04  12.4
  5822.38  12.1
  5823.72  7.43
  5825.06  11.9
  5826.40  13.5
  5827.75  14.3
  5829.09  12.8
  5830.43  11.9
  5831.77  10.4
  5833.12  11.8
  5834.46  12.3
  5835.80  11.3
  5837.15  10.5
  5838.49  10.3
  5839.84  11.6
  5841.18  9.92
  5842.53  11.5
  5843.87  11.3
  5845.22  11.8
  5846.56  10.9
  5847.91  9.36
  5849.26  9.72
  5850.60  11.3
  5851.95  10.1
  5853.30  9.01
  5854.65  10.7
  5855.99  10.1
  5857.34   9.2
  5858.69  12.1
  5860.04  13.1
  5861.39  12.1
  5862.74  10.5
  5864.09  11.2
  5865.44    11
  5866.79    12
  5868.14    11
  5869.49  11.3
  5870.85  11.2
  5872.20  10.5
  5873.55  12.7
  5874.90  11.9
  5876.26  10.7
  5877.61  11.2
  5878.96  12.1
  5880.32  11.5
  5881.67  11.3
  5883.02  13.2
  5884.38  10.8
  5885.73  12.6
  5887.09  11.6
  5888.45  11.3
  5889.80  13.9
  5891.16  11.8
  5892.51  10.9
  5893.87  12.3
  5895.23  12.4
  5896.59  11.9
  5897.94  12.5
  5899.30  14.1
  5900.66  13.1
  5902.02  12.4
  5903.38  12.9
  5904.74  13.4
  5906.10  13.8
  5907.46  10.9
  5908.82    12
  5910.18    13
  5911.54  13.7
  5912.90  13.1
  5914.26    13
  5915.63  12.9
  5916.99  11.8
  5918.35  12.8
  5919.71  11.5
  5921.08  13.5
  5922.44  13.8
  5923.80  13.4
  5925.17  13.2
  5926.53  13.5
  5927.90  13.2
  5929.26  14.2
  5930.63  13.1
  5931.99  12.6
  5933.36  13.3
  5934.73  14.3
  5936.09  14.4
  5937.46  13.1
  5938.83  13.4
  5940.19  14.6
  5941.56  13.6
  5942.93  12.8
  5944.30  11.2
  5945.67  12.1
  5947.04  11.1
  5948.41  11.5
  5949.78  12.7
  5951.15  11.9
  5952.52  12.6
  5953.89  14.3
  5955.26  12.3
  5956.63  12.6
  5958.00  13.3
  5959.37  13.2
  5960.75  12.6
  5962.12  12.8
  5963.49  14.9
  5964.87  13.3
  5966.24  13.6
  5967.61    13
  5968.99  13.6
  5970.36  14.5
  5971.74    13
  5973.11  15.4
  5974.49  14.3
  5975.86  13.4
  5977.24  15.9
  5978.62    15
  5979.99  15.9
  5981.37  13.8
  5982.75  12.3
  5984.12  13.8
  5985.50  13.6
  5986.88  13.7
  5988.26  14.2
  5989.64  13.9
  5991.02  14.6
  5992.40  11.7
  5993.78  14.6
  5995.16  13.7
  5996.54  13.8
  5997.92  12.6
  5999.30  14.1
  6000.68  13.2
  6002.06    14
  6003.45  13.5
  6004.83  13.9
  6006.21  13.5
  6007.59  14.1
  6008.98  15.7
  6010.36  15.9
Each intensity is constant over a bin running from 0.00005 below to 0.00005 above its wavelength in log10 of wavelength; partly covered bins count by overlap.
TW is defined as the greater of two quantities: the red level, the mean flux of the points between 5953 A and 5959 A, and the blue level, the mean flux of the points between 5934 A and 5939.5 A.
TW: 13.8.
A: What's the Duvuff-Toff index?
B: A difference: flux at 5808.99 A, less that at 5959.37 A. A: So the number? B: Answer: -2.10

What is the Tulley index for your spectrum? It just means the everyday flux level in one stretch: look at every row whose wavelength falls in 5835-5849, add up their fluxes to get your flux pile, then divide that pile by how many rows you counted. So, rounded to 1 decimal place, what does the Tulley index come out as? 10.8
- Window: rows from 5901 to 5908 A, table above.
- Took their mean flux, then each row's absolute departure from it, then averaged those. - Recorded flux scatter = 0.82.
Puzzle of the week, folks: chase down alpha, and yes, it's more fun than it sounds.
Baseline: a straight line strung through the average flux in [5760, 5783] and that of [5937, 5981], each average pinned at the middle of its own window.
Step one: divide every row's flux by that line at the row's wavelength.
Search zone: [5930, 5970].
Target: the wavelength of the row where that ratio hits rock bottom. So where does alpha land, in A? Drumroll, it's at 5947.04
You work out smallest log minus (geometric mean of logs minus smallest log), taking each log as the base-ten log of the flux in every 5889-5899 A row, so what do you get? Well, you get 0.99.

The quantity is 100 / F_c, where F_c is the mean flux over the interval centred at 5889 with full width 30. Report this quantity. 8.26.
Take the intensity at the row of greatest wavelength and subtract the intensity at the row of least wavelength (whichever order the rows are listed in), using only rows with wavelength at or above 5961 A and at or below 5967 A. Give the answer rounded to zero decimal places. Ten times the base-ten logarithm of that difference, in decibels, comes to -1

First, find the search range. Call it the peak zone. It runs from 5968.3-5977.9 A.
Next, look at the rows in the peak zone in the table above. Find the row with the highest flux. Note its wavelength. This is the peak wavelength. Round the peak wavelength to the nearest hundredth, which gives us 5977.24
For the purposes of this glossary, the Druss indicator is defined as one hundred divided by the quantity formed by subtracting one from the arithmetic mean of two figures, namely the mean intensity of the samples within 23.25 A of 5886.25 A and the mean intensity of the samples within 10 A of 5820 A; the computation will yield 8.78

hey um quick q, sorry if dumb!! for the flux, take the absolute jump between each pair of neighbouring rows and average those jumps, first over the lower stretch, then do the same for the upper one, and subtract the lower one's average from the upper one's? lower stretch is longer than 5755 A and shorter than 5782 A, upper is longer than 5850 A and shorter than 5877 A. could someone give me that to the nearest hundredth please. -0.20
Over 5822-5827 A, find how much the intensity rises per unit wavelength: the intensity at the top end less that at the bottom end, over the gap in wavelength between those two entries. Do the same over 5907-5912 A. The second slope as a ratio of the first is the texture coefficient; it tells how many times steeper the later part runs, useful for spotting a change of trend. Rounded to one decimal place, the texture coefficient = 2.0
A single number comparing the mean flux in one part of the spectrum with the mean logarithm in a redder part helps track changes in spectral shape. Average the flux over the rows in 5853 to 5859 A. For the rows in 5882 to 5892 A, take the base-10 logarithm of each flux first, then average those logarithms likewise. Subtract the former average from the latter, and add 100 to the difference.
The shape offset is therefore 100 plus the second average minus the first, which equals 90.9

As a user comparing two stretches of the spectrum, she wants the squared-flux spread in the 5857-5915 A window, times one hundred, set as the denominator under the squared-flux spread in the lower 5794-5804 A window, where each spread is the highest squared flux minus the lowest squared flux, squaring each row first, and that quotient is 0.0139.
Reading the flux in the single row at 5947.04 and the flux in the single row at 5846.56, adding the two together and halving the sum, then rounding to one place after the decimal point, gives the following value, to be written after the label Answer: 11.0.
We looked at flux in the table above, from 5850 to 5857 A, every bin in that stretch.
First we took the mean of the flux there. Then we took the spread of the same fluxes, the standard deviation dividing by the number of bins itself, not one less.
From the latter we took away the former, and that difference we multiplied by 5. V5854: -47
